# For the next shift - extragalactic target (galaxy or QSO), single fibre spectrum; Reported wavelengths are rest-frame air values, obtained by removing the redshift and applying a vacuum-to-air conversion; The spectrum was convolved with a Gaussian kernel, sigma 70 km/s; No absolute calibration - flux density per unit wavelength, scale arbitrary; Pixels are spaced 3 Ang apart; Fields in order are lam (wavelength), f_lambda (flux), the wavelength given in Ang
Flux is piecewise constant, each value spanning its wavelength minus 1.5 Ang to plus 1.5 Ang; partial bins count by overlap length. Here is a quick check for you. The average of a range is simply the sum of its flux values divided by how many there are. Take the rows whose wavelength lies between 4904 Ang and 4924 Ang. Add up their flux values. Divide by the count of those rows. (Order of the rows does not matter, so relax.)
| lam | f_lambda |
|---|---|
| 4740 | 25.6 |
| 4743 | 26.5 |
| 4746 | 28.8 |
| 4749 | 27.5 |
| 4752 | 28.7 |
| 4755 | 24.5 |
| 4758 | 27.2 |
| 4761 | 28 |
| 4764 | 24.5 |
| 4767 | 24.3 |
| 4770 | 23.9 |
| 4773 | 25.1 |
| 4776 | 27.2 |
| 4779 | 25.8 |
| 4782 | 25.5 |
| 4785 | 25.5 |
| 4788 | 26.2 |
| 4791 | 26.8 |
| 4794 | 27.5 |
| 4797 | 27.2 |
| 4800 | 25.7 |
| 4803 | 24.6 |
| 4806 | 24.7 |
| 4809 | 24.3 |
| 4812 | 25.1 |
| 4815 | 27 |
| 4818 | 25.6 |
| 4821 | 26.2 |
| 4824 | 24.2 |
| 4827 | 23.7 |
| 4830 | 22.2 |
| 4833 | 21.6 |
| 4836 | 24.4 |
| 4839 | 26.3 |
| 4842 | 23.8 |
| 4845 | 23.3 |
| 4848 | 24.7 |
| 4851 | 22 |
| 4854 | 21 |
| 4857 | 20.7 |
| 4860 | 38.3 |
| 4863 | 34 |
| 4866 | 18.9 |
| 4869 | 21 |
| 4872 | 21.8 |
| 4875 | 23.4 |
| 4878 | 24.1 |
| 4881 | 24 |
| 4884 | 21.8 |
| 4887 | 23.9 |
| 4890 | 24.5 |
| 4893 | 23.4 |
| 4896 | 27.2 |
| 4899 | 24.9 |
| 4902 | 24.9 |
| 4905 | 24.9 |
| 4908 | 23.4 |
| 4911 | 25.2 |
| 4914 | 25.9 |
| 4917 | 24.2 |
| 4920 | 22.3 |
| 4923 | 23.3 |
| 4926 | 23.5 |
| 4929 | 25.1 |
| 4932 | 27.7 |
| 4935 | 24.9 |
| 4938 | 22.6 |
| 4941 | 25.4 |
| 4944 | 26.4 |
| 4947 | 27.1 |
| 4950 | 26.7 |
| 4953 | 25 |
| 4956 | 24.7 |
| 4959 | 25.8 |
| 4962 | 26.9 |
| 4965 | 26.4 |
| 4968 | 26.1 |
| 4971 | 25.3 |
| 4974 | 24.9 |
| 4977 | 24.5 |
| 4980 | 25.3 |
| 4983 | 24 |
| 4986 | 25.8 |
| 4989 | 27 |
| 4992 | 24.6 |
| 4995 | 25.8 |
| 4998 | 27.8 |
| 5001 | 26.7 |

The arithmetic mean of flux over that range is 24.2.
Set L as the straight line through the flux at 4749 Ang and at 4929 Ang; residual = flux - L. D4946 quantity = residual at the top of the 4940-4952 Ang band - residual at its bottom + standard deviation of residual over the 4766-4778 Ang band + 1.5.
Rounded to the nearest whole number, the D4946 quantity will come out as 4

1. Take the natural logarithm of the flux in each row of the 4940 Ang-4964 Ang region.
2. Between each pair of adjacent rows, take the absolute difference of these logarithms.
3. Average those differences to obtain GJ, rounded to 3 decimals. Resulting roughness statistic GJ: 0.035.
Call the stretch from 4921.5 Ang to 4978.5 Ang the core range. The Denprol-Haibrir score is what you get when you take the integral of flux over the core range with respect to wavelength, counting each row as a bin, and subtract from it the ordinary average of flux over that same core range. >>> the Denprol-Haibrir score 1422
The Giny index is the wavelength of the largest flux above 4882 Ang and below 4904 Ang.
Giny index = 4896 Ang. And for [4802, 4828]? 4815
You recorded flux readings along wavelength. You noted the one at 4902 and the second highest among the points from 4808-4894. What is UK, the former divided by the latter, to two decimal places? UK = 0.73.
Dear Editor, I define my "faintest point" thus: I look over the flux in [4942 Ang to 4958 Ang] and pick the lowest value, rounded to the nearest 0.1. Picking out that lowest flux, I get 24.7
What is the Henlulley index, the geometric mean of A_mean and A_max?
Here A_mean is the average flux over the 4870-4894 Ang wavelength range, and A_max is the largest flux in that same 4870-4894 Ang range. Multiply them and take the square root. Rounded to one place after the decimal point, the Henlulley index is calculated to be 23.9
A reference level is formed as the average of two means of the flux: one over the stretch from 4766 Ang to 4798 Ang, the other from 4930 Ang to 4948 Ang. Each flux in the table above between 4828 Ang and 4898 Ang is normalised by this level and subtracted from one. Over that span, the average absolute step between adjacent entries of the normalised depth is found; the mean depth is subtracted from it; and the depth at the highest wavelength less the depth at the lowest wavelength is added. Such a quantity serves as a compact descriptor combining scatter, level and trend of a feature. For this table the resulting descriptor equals -0.14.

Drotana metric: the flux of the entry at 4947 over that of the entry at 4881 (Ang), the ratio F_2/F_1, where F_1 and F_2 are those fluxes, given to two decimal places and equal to 1.13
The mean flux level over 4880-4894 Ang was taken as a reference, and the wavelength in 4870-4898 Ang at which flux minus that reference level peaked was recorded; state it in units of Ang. 4896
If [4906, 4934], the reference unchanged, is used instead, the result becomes 4932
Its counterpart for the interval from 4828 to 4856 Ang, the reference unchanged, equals 4839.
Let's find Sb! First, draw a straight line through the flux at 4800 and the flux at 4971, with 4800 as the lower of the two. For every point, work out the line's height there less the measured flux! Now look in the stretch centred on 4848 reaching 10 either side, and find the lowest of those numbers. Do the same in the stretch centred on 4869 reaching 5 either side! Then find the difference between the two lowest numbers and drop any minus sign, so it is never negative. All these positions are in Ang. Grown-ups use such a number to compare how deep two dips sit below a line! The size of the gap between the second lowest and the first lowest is 4.4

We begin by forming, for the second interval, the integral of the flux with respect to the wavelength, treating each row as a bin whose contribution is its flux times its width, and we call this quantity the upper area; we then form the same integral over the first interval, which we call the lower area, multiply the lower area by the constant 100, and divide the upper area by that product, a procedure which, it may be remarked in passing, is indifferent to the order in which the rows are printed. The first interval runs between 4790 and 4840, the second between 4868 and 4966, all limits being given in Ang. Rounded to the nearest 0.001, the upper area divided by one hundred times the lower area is 0.019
